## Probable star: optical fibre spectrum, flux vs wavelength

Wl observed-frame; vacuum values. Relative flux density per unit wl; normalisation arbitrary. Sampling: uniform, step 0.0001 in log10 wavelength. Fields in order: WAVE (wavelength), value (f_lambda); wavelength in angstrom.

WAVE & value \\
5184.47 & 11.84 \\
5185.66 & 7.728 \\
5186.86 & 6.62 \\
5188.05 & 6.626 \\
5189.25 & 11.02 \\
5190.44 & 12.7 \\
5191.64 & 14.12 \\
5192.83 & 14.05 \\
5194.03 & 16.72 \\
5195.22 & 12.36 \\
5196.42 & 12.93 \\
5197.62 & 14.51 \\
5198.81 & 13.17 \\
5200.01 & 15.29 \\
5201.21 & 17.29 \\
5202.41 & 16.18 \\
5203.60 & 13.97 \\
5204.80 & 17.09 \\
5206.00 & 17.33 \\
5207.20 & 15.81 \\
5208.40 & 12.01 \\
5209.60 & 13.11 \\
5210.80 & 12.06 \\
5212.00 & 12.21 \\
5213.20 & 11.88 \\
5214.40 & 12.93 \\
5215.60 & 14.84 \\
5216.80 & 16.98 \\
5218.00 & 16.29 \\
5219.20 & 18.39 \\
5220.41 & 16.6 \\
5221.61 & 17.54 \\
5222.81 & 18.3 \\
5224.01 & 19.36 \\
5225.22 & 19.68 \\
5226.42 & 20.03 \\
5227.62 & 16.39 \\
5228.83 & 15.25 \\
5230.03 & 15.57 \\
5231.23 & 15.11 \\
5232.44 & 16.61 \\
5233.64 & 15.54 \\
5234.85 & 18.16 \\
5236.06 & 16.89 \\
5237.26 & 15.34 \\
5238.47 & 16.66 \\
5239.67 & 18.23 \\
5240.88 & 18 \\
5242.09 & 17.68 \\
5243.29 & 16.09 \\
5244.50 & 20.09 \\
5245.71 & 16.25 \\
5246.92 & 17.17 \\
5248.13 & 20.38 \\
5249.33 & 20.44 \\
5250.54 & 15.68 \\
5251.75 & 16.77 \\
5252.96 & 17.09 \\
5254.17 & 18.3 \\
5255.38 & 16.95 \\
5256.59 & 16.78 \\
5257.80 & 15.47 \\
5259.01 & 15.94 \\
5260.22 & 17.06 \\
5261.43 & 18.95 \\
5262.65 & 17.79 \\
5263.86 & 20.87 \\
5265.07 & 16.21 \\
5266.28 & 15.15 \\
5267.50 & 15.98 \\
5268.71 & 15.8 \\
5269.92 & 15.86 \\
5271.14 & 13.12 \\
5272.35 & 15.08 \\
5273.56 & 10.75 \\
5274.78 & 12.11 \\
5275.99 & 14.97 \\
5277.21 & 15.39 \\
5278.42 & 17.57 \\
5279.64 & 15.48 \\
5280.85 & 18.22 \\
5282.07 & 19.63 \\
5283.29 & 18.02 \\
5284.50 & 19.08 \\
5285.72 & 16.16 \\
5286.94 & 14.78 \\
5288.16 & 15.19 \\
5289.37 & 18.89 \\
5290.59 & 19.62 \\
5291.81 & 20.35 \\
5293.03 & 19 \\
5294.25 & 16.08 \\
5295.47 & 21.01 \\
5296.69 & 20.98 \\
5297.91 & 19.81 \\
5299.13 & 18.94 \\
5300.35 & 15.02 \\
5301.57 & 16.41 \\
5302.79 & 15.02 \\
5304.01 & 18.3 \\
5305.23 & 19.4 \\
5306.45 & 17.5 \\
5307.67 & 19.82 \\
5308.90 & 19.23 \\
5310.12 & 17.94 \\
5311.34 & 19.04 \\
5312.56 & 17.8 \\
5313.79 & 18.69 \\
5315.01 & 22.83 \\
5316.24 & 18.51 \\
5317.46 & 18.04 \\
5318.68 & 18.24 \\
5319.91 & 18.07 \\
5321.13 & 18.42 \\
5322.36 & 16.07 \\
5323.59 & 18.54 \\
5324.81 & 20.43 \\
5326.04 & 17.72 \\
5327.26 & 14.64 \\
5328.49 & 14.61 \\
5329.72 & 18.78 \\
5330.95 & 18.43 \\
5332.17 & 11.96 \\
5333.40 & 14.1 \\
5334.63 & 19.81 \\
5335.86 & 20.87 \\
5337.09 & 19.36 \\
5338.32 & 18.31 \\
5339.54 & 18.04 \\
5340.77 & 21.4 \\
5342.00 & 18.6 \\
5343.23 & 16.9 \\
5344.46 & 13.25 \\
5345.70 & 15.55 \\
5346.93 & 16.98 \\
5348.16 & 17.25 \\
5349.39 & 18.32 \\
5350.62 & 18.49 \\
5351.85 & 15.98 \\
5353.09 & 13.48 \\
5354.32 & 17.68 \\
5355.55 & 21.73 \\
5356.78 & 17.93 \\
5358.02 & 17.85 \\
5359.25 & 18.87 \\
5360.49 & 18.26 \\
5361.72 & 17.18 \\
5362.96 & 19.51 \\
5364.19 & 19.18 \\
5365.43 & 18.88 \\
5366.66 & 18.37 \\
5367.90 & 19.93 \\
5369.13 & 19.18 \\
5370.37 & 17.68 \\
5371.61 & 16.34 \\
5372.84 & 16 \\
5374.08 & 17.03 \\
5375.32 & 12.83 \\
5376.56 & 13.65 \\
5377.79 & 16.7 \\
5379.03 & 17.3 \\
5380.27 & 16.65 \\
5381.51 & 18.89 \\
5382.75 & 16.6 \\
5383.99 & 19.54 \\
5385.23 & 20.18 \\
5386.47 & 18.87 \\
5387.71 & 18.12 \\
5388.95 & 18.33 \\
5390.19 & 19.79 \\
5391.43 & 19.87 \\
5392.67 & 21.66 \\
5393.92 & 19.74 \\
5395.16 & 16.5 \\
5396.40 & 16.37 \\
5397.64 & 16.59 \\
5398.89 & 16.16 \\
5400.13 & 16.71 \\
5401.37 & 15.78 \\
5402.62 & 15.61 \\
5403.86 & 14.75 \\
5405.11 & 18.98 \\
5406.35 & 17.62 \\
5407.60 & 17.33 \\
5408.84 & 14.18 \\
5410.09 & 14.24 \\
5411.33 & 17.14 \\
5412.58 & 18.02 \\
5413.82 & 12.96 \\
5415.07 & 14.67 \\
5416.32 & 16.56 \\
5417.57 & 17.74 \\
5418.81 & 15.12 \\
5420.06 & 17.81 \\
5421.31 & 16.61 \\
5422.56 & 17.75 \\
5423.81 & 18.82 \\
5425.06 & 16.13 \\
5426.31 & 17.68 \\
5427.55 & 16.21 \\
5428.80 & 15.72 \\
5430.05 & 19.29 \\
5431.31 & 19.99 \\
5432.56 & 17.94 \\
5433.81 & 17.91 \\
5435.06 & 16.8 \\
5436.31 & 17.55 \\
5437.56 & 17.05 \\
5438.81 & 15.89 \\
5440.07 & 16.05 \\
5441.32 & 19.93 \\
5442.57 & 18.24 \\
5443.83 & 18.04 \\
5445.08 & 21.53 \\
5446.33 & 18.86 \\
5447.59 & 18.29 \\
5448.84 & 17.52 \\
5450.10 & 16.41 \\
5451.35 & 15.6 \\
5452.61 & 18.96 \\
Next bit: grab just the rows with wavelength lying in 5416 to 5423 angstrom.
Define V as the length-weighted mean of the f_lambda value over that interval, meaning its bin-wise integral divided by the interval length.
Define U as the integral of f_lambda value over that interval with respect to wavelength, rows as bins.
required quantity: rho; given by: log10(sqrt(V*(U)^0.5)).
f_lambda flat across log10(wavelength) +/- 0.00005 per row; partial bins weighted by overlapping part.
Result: 1.13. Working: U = 118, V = 16.9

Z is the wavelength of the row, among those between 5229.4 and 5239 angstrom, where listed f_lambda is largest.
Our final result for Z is 5234.85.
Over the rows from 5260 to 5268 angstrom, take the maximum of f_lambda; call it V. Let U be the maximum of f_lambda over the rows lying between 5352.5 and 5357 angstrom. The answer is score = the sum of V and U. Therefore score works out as 43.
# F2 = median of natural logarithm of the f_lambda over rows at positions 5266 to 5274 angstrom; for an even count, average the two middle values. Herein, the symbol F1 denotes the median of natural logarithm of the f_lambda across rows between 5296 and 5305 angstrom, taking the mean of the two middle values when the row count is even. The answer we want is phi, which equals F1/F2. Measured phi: 1.07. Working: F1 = 2.91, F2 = 2.72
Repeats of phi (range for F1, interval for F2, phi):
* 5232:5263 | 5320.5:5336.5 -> 0.97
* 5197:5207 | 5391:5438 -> 0.97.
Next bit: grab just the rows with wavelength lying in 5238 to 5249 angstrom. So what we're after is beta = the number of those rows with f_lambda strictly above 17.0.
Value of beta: 6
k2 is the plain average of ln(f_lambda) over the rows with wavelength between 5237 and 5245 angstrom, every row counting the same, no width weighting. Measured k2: 2.86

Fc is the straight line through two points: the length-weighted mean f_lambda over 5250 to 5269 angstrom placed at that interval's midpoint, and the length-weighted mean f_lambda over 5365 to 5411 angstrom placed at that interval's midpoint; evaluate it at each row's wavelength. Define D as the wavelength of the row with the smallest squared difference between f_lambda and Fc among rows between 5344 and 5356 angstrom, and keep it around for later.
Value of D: 5348.16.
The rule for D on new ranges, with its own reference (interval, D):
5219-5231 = 5220.41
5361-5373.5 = 5361.72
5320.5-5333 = 5326.04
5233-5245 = 5236.06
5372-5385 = 5379.03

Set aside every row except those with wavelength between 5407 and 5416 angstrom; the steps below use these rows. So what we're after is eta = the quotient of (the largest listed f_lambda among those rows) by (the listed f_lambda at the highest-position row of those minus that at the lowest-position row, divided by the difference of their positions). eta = -51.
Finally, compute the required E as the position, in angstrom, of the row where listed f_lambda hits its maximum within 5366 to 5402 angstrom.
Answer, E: 5392.67 angstrom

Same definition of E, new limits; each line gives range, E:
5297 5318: 5315.01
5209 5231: 5226.42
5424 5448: 5445.08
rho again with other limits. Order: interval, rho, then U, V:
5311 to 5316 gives 1.14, 98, 19.5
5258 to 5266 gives 1.16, 141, 17.6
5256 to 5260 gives 1.06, 65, 16.2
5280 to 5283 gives 1.07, 56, 18.5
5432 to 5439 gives 1.14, 121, 17.3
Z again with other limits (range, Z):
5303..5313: 5307.67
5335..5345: 5340.77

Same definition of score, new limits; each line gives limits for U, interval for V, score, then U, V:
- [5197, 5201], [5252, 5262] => 34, 15.29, 18.95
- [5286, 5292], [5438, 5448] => 42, 20.35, 21.53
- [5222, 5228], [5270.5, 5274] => 35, 20.03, 15.08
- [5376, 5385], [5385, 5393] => 41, 19.54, 21.66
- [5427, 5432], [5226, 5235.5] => 40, 19.99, 20.03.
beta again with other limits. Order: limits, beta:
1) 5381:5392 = 8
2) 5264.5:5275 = 0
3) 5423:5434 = 6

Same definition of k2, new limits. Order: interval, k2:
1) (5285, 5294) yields 2.87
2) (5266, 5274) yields 2.67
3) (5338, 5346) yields 2.85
